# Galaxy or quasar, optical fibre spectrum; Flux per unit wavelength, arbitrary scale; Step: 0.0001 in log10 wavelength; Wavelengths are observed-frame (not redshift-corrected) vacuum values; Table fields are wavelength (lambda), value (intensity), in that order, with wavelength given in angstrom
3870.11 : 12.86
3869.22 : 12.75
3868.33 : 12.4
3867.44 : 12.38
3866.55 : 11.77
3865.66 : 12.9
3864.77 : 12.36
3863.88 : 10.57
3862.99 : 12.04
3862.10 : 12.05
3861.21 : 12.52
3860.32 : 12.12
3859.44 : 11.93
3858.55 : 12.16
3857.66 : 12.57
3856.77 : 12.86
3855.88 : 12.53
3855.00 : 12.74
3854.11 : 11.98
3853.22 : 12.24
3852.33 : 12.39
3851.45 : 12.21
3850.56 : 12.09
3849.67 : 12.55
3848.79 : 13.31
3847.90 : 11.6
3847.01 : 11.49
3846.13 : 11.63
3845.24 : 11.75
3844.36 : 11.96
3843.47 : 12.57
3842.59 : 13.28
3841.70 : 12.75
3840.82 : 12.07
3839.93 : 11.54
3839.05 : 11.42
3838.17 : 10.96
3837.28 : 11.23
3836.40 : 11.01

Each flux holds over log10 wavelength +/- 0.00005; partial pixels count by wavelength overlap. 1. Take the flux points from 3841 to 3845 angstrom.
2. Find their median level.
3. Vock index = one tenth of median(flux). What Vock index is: 1.27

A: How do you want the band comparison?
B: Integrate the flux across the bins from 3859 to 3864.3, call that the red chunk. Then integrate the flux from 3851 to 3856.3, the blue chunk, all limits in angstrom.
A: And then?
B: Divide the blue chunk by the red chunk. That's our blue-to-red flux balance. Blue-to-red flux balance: 1.04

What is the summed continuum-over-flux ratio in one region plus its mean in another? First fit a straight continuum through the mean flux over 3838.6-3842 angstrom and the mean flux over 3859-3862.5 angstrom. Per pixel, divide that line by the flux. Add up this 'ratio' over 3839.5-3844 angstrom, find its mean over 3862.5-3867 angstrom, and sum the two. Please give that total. 5.84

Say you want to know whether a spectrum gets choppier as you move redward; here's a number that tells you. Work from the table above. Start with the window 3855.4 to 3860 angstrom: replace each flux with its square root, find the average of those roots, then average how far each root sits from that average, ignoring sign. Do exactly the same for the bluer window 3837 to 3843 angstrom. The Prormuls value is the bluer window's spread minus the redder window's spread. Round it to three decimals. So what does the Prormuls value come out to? 0.058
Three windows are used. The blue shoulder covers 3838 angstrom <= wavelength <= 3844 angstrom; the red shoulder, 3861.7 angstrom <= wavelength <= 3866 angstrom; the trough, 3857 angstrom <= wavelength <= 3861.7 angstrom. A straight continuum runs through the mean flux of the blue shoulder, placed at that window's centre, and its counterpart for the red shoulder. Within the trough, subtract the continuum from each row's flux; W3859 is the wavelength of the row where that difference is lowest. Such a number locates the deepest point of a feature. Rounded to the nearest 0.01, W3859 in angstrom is 3859.44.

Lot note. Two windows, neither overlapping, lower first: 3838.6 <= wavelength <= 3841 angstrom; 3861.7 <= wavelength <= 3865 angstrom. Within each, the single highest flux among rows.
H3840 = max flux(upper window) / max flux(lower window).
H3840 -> 1.02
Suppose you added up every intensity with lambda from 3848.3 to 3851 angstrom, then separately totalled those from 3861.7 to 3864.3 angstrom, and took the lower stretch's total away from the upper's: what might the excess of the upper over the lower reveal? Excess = -3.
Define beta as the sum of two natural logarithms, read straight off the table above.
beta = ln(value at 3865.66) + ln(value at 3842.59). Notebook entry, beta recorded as 5.14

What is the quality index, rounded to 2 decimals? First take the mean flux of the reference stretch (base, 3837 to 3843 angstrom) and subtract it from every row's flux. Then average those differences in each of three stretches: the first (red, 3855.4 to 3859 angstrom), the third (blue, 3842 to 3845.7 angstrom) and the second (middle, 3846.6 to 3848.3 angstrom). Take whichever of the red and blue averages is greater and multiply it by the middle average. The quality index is -0.22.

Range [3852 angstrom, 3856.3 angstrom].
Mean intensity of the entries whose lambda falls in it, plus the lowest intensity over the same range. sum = 24.4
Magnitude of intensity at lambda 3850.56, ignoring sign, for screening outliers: 12.1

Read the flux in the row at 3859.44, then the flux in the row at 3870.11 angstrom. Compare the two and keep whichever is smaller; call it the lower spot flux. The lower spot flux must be 11.9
